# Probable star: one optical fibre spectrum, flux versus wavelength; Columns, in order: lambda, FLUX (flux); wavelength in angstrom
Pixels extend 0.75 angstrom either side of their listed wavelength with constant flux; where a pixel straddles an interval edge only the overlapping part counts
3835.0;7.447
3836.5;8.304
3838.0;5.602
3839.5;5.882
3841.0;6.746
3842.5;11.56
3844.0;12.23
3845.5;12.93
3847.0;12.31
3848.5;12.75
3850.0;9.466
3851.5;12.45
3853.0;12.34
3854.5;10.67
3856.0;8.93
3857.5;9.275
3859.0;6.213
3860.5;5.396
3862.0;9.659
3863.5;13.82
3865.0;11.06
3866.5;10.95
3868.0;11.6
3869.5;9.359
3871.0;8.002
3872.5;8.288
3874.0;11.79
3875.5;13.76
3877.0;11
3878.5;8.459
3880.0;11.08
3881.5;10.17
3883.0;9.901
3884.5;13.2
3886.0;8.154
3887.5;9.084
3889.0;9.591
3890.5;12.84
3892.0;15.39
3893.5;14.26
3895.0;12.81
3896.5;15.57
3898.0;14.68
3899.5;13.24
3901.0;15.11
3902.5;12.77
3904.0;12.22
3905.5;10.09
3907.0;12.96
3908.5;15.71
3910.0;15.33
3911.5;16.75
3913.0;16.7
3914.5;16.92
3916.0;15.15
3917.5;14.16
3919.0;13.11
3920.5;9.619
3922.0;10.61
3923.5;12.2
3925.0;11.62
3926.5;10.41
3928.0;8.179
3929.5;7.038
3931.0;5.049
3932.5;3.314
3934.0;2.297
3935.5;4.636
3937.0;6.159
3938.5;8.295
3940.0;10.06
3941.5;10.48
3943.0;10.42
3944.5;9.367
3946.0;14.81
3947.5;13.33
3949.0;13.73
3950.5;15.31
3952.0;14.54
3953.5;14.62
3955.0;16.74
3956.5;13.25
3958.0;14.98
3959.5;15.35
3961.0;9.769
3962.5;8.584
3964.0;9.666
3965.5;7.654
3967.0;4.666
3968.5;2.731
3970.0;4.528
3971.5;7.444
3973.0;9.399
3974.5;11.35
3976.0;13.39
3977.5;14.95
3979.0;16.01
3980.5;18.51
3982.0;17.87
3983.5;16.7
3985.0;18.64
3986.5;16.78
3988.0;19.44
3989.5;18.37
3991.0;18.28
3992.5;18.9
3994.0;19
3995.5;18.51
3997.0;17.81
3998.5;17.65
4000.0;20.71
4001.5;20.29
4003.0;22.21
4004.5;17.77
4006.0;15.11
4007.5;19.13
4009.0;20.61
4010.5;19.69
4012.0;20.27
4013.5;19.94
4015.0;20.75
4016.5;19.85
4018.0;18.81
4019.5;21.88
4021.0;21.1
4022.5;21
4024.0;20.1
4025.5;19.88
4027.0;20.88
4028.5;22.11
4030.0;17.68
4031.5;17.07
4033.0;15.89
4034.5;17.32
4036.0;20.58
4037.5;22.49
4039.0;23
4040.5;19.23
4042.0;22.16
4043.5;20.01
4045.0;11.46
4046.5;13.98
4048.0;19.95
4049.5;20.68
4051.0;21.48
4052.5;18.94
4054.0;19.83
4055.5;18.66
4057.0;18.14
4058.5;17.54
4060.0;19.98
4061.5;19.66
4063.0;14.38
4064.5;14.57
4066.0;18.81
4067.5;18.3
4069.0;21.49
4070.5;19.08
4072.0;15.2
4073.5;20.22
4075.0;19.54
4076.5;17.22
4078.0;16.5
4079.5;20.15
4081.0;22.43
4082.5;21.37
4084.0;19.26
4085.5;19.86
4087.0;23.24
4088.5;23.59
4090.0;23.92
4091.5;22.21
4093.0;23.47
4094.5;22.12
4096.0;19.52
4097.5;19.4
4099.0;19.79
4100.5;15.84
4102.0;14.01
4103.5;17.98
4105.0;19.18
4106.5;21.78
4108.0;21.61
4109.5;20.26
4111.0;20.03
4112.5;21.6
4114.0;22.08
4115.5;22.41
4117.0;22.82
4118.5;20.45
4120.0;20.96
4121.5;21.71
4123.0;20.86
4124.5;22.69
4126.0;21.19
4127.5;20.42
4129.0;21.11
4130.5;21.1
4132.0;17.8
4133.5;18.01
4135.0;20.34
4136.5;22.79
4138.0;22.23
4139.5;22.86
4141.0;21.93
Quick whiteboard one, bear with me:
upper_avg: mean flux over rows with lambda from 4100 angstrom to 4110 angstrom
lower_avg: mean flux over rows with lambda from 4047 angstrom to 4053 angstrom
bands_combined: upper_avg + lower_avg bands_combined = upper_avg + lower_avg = 39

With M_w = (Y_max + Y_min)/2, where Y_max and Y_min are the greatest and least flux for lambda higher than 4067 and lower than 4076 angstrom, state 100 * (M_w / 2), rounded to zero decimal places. 917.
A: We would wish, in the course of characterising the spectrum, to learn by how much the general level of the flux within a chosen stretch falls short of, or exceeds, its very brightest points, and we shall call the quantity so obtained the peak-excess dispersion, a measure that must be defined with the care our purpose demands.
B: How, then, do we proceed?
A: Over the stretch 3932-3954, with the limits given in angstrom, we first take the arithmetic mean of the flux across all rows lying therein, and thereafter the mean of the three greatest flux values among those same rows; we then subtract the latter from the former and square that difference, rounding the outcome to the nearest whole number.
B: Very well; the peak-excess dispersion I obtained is 23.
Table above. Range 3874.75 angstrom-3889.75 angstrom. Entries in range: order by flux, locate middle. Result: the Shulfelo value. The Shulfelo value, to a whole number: 10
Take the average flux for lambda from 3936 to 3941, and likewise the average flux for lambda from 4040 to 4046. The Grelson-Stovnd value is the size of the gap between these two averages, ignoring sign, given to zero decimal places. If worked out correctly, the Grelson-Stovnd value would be 10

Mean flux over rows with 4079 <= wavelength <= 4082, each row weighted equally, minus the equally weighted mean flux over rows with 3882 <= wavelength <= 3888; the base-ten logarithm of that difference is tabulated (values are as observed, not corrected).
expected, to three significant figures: 1.05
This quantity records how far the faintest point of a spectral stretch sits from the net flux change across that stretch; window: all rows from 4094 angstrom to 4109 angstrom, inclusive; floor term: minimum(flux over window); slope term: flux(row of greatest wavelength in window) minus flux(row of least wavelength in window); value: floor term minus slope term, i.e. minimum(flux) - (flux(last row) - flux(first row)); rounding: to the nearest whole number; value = 15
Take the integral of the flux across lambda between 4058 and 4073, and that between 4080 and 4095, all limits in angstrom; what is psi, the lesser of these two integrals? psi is 269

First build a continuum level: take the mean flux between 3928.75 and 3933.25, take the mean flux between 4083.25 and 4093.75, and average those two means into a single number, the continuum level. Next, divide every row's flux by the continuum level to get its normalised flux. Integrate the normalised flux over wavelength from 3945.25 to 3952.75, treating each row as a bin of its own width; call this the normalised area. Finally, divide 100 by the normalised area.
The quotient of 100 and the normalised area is 13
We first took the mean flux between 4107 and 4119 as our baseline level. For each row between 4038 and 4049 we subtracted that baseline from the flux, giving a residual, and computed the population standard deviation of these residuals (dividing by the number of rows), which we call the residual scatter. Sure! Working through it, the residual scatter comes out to 3.9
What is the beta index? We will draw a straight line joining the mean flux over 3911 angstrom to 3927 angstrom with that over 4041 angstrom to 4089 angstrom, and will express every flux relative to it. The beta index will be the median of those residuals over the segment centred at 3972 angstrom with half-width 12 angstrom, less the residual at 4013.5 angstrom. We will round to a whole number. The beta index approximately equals -8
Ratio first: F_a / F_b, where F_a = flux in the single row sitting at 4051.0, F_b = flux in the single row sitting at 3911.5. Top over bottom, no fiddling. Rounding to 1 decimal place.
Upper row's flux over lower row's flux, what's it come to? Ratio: 1.3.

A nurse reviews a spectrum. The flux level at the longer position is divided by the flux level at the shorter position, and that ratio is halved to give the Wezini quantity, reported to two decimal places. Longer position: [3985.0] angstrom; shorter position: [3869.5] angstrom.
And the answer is 1.00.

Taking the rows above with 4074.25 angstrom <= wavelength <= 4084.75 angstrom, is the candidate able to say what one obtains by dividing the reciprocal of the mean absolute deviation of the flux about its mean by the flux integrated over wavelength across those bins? 0.0031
